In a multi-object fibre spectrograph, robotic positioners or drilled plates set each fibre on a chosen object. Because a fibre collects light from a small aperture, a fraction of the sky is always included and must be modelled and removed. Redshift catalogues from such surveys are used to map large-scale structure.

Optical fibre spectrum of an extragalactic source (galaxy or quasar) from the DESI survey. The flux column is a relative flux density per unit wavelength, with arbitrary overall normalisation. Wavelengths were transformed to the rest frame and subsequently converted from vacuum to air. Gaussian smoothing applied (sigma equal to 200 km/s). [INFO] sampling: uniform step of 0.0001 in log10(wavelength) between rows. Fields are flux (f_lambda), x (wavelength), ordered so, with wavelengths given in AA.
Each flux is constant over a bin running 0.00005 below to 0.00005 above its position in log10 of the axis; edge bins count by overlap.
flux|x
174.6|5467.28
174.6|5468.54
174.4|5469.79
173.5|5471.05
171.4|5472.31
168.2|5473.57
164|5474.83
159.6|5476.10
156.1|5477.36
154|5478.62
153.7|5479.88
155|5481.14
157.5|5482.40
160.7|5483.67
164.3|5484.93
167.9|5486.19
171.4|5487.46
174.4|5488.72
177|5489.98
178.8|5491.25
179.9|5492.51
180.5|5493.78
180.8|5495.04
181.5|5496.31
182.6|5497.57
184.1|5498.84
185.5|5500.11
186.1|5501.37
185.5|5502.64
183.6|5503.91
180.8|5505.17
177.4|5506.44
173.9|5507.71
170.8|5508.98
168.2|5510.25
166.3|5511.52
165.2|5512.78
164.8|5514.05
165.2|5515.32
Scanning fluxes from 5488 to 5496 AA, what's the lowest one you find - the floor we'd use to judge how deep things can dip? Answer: 174.4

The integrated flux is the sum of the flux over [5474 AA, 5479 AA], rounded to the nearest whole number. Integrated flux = 634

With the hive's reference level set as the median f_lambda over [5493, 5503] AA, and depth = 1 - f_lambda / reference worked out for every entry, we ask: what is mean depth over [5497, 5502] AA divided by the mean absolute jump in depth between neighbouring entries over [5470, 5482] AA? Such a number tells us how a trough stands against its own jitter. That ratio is -0.5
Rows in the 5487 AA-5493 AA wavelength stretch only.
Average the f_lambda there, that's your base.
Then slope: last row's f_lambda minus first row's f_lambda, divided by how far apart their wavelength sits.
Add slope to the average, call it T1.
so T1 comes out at 178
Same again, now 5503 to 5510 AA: 175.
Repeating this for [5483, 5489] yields 170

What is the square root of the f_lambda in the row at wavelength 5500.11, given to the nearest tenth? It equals 13.6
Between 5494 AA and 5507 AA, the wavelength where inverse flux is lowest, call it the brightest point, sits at 5501.37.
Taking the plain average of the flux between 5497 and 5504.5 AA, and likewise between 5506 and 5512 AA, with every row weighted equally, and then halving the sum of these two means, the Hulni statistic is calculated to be 178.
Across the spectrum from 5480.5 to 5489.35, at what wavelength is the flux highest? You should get 5488.72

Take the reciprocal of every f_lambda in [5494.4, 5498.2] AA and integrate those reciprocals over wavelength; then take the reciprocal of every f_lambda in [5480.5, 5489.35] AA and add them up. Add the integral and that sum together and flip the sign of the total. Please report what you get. -0.06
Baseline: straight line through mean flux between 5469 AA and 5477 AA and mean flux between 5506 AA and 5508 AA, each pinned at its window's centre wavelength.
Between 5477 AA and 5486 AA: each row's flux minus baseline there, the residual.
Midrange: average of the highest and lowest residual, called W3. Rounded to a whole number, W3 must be -11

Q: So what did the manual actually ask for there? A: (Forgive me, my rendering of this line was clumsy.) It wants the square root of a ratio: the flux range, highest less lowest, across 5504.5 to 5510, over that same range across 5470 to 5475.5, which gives 1.03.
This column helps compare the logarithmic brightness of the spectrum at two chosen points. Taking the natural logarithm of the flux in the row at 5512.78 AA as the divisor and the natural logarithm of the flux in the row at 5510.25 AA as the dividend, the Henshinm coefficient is 1.00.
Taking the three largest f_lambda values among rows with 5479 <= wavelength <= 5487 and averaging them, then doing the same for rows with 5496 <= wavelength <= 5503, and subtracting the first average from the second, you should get 21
